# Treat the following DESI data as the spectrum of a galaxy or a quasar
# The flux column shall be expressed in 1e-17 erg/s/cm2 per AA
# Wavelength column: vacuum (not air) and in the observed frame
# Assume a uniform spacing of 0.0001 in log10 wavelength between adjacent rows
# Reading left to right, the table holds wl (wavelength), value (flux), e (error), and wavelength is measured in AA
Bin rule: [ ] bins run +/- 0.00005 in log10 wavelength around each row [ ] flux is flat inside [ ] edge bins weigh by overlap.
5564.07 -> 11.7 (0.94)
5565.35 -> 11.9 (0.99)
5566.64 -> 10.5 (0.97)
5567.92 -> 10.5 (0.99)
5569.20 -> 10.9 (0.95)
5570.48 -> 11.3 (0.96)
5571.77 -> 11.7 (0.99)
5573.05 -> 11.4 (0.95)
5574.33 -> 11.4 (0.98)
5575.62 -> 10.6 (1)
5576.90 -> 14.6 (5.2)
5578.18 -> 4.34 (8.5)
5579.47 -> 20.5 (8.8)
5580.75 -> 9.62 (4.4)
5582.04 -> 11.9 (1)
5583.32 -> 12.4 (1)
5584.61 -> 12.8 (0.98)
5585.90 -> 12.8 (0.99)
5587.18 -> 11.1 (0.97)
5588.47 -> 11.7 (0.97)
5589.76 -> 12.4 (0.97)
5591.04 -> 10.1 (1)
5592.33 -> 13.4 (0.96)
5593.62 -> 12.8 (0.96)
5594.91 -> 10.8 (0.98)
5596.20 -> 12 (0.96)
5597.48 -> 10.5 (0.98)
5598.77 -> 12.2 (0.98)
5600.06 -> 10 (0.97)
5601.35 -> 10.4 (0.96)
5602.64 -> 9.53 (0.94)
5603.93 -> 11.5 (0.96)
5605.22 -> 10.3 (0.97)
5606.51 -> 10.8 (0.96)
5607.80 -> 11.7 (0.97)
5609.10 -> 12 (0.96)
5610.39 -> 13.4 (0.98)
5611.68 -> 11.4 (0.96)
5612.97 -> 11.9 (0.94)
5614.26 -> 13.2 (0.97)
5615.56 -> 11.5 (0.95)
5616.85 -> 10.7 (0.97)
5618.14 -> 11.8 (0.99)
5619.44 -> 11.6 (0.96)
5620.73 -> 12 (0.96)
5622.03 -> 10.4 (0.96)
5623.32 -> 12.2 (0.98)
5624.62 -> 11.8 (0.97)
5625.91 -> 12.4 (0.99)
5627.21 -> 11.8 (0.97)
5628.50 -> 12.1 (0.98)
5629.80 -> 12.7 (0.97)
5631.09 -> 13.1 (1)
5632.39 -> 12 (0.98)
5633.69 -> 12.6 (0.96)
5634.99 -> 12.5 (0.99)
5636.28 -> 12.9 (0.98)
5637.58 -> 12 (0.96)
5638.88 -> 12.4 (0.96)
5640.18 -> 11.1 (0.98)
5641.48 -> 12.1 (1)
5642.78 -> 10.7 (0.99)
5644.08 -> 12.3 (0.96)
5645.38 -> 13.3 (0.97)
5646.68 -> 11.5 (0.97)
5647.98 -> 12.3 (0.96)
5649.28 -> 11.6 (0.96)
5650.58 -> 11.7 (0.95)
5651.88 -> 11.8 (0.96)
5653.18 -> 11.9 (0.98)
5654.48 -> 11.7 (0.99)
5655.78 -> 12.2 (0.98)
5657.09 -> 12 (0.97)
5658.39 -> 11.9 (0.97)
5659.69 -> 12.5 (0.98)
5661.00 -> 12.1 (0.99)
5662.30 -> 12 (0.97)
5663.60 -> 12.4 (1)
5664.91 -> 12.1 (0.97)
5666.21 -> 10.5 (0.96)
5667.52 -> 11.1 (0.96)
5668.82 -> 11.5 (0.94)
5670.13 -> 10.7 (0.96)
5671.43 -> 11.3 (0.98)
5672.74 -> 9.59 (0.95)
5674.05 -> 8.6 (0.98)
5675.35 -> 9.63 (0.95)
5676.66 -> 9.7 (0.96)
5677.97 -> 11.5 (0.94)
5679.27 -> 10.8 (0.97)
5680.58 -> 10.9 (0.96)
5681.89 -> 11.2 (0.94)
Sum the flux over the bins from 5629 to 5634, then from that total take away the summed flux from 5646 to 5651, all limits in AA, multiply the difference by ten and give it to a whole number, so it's 33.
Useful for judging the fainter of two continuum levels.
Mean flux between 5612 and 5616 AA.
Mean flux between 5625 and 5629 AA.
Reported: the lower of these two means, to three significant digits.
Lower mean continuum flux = 12.1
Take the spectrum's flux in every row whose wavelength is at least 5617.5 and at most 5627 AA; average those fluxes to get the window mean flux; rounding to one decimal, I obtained 11.7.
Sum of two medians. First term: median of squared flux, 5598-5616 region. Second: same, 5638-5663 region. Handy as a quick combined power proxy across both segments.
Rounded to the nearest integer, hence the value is 276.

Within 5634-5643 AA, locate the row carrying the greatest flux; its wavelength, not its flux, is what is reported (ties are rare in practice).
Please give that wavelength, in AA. 5636.28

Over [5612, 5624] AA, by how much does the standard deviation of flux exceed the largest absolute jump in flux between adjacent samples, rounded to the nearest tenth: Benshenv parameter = -1.0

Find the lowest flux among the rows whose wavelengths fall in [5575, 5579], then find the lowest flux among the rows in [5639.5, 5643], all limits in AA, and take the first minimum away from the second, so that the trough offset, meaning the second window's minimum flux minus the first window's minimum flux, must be 6.4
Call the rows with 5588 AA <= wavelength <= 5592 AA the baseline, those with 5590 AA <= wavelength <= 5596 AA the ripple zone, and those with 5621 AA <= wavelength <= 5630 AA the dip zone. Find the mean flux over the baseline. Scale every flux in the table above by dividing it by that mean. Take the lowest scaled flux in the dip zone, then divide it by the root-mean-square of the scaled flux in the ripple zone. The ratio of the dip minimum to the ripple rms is 0.88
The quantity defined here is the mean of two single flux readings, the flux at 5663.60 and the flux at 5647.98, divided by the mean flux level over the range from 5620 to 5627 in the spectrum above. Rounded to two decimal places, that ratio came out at 1.05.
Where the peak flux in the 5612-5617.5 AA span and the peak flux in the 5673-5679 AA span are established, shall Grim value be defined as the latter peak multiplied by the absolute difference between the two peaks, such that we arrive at 20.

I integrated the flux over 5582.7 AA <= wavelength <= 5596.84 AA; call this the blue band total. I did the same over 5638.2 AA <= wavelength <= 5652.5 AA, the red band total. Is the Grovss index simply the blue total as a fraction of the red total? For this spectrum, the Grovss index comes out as 1.00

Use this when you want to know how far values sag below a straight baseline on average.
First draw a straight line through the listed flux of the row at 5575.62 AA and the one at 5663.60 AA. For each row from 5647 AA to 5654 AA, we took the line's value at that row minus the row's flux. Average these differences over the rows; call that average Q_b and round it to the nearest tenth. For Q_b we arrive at 0.3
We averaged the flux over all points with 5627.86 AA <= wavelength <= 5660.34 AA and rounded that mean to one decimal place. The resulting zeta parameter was 12.1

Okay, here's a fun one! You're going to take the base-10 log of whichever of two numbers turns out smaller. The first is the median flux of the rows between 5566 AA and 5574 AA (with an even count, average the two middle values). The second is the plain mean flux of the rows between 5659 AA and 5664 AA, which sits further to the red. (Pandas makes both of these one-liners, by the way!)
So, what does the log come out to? 1.05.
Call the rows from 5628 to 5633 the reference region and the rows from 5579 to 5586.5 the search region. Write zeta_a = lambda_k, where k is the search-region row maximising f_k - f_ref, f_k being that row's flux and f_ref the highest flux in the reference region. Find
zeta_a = 5579.47 AA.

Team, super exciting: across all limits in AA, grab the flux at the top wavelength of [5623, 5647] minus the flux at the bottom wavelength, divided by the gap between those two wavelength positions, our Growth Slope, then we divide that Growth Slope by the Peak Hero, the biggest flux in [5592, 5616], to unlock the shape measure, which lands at -0.002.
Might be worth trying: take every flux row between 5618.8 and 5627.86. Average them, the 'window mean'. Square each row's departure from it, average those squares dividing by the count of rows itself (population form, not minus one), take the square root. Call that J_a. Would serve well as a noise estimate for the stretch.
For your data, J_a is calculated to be 0.60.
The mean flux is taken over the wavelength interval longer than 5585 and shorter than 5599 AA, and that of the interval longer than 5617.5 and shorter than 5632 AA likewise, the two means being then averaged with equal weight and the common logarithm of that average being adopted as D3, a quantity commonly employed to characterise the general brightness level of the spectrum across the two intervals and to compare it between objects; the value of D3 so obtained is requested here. 1.08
